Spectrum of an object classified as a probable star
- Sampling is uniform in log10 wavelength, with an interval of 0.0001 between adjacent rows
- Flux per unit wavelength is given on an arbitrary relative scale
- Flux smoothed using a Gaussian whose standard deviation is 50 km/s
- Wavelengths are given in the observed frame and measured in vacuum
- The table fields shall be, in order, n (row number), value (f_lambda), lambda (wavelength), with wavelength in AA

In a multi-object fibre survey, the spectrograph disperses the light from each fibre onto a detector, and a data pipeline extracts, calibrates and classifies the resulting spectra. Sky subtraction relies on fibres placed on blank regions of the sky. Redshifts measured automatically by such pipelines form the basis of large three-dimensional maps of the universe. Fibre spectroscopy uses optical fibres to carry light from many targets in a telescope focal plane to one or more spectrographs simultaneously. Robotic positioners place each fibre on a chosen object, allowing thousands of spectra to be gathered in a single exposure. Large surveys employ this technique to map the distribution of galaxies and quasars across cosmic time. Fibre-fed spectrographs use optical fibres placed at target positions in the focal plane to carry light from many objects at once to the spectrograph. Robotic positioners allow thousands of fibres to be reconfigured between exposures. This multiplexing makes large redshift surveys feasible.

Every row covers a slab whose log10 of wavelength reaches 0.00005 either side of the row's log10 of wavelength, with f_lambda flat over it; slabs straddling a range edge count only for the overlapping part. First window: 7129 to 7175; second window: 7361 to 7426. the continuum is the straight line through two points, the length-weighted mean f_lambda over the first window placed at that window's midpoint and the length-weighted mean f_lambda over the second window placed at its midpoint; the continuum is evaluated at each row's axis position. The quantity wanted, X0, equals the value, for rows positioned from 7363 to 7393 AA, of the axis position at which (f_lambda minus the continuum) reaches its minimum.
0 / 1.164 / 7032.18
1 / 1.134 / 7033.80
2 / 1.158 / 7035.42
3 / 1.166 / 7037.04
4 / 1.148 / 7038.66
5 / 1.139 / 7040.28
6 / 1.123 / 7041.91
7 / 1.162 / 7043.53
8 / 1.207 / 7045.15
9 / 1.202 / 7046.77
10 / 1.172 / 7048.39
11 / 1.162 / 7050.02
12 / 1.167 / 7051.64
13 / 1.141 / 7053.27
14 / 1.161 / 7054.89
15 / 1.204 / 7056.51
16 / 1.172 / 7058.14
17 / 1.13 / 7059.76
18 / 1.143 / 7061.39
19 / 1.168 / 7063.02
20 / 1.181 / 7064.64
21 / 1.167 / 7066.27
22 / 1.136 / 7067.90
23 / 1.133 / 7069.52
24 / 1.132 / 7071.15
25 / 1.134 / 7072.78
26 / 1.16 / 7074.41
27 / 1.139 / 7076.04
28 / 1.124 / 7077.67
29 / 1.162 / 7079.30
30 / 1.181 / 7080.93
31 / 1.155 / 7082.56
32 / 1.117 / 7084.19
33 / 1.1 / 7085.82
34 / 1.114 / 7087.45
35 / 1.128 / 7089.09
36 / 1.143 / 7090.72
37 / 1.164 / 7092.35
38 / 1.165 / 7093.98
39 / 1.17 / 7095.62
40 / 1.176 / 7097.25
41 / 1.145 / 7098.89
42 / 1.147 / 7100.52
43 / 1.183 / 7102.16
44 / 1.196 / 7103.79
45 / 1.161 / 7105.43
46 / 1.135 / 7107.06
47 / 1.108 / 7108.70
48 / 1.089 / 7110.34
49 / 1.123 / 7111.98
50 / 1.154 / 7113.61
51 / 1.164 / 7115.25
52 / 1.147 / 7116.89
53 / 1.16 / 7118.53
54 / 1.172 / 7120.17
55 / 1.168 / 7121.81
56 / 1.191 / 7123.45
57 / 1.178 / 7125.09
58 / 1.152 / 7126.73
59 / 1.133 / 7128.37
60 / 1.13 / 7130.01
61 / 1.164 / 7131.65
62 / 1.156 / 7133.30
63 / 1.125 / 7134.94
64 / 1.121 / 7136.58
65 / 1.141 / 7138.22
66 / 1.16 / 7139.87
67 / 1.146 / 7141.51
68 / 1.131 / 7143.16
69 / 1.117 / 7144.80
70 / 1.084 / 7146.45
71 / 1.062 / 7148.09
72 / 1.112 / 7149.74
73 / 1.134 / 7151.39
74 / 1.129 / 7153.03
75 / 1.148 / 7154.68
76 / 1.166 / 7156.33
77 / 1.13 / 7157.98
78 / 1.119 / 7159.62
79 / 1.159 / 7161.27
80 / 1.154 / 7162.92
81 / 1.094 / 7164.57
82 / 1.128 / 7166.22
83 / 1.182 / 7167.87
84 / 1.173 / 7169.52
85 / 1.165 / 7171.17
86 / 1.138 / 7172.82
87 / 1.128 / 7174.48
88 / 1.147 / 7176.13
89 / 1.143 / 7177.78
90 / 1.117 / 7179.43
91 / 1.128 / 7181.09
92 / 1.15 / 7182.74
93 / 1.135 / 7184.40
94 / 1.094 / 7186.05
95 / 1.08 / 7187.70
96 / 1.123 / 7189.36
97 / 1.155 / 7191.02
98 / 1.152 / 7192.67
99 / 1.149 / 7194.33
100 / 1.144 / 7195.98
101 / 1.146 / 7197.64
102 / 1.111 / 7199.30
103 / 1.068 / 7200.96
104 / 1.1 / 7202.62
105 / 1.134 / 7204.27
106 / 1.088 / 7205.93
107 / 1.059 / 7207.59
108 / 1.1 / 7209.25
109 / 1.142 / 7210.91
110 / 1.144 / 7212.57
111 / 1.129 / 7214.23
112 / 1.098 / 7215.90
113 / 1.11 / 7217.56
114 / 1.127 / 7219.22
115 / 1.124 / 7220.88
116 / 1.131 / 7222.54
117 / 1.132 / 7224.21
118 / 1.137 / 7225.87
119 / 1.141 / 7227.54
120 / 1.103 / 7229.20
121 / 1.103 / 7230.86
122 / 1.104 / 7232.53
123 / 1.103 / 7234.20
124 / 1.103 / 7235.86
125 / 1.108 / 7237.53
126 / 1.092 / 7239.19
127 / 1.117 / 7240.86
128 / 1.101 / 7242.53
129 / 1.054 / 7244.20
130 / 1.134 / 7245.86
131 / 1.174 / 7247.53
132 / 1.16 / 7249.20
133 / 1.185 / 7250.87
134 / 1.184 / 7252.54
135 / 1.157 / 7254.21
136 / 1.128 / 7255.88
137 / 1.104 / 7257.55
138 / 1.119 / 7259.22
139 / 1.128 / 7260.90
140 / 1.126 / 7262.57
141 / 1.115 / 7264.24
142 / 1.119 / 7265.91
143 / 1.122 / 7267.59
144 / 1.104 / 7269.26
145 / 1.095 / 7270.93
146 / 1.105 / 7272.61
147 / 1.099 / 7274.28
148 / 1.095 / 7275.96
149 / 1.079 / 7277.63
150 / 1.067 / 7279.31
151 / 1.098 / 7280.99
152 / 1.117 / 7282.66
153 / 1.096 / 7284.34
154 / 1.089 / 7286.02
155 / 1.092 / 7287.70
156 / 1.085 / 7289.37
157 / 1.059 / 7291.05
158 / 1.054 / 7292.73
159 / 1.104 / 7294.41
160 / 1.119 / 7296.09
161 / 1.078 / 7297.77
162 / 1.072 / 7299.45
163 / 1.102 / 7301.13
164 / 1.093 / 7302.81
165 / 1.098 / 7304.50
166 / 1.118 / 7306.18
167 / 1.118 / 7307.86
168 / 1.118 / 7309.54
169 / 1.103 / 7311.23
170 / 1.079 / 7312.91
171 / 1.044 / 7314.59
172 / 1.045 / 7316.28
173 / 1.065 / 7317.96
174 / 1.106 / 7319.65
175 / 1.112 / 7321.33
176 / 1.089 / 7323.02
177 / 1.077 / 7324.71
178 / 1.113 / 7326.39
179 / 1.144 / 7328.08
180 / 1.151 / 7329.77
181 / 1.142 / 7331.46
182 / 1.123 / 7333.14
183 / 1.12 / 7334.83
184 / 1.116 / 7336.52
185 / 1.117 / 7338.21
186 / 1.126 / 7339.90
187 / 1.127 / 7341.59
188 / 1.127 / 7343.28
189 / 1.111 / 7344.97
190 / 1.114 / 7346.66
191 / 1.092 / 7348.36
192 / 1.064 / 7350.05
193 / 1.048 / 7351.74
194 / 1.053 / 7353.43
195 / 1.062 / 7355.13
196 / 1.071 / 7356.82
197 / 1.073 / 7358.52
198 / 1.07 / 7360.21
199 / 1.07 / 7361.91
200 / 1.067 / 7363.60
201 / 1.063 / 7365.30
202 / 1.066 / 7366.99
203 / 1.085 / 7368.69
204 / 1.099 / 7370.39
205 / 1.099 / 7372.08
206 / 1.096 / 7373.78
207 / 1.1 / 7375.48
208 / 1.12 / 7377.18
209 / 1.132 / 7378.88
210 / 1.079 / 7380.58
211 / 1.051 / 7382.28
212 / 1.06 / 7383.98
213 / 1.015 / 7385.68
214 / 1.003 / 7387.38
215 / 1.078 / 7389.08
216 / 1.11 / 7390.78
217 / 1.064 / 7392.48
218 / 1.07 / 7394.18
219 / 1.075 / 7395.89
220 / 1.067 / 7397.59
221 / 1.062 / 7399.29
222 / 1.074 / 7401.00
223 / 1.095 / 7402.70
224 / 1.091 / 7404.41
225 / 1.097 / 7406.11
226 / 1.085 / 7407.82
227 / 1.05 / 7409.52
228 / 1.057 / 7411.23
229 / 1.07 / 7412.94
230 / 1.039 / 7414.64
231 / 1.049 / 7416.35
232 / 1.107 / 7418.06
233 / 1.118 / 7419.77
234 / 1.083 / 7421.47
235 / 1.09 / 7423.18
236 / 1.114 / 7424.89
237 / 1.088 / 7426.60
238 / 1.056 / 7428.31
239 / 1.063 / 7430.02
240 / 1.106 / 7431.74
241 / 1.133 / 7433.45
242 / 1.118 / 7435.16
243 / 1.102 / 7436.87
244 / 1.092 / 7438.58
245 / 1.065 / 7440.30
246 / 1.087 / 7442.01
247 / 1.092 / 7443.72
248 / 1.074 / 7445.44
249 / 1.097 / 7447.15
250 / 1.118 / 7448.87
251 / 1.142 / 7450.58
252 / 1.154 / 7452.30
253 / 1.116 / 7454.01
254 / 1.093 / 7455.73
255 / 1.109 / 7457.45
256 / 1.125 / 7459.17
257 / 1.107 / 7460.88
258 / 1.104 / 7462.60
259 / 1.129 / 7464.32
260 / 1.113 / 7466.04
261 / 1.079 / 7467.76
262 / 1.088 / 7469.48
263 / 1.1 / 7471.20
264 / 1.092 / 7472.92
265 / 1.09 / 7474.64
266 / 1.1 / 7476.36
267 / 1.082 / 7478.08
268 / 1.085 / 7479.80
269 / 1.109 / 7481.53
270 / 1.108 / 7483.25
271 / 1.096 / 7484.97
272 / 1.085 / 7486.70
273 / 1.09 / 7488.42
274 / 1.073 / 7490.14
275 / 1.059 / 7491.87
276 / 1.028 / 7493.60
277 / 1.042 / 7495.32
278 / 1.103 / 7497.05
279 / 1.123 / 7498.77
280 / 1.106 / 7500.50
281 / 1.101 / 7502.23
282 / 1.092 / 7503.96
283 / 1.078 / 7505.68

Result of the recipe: 7387.38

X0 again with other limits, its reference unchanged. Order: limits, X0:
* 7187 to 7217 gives 7207.59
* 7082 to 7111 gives 7110.34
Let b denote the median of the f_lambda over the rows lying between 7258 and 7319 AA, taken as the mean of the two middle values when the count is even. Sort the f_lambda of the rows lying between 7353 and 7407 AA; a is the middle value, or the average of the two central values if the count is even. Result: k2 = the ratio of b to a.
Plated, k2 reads 1.02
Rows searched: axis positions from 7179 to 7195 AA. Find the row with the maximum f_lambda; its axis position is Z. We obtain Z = 7191.02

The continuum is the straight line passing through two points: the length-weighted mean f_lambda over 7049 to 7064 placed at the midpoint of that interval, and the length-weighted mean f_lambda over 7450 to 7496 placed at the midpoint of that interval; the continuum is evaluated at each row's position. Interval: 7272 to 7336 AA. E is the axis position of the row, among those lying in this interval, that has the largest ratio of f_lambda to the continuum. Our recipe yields 7329.77 AA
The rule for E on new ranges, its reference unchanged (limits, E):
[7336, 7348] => 7343.28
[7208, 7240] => 7212.57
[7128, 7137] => 7131.65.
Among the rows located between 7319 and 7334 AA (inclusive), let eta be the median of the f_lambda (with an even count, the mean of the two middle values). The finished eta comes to 1.113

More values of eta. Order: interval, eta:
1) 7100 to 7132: 1.157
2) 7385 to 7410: 1.074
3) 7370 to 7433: 1.079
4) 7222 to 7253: 1.117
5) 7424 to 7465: 1.105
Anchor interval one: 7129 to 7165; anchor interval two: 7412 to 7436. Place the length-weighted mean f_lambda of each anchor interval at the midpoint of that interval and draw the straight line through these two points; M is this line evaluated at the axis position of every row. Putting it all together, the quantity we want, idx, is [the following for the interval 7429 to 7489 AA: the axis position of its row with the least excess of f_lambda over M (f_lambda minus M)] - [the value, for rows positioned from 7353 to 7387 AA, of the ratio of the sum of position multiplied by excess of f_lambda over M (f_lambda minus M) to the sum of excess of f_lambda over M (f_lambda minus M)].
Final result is 62.6 AA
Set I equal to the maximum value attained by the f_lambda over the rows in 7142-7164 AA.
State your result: 1.166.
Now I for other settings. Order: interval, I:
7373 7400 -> 1.132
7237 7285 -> 1.185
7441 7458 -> 1.154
